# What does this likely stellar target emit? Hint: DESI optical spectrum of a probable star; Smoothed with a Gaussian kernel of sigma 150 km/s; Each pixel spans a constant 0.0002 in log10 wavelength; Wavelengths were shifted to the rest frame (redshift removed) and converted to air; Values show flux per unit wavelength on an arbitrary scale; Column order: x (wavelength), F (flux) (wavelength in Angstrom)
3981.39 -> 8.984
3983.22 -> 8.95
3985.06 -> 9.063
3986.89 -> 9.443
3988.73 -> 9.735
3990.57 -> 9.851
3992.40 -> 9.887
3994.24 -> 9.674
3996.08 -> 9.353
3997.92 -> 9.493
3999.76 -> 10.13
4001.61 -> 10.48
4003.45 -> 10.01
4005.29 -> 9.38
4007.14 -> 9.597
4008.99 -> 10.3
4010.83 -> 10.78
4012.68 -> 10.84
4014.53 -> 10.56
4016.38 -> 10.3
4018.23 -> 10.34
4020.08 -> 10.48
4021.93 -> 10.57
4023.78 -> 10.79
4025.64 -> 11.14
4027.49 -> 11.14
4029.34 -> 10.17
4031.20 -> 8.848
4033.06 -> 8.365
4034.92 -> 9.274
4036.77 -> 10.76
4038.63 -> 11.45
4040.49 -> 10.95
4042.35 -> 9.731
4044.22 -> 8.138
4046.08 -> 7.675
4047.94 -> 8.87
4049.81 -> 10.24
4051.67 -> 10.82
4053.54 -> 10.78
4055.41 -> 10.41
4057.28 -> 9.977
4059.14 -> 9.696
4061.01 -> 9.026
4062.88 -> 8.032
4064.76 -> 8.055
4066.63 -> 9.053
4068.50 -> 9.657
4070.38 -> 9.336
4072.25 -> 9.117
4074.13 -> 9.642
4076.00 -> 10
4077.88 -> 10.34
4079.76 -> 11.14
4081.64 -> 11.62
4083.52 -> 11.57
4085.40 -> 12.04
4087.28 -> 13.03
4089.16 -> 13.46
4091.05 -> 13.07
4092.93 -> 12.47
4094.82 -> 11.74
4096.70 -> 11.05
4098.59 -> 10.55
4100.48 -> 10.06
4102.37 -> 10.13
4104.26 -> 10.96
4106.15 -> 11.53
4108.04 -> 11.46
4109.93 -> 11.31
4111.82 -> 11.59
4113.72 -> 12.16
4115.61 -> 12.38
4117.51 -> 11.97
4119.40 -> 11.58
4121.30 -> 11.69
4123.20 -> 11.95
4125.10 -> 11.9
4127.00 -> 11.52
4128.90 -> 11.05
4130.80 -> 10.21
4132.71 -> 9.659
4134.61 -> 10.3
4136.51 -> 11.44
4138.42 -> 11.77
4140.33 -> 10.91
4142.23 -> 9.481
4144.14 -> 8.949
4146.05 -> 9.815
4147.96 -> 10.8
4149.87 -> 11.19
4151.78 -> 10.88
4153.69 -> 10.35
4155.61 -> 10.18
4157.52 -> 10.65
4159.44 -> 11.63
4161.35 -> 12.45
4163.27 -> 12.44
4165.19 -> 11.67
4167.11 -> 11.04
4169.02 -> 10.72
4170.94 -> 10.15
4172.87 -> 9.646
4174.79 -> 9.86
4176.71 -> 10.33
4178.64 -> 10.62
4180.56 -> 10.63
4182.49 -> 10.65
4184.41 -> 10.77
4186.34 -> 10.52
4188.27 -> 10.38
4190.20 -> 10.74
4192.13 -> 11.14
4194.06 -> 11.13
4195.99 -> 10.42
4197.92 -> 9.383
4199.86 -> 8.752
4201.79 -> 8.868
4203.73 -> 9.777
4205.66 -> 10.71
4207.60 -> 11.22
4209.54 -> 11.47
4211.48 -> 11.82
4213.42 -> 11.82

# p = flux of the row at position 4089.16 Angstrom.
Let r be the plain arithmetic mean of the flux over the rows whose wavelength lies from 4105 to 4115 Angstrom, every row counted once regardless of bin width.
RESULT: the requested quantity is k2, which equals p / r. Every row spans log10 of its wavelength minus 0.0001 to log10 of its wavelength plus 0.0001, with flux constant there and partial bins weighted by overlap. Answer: 1.16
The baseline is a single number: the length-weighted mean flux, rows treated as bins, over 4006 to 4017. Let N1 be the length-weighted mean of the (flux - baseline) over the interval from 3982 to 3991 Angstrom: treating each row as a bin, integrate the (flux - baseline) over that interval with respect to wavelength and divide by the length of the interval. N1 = -1.0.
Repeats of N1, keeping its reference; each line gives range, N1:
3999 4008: -0.5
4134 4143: 0.5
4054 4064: -0.9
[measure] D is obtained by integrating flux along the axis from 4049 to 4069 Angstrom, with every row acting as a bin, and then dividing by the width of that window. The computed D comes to 9.6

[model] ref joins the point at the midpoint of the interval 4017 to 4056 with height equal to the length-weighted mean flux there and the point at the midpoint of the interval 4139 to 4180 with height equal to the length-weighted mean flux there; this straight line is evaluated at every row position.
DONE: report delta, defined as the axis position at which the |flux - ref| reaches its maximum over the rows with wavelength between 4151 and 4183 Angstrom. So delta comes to 4161.35 Angstrom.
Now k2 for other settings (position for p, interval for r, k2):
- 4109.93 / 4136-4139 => 0.97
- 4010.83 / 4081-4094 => 0.86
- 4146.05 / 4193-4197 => 0.91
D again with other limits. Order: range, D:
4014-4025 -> 10.5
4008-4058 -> 10.1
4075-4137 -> 11.4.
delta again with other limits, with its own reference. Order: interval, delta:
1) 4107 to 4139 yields 4115.61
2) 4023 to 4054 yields 4046.08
